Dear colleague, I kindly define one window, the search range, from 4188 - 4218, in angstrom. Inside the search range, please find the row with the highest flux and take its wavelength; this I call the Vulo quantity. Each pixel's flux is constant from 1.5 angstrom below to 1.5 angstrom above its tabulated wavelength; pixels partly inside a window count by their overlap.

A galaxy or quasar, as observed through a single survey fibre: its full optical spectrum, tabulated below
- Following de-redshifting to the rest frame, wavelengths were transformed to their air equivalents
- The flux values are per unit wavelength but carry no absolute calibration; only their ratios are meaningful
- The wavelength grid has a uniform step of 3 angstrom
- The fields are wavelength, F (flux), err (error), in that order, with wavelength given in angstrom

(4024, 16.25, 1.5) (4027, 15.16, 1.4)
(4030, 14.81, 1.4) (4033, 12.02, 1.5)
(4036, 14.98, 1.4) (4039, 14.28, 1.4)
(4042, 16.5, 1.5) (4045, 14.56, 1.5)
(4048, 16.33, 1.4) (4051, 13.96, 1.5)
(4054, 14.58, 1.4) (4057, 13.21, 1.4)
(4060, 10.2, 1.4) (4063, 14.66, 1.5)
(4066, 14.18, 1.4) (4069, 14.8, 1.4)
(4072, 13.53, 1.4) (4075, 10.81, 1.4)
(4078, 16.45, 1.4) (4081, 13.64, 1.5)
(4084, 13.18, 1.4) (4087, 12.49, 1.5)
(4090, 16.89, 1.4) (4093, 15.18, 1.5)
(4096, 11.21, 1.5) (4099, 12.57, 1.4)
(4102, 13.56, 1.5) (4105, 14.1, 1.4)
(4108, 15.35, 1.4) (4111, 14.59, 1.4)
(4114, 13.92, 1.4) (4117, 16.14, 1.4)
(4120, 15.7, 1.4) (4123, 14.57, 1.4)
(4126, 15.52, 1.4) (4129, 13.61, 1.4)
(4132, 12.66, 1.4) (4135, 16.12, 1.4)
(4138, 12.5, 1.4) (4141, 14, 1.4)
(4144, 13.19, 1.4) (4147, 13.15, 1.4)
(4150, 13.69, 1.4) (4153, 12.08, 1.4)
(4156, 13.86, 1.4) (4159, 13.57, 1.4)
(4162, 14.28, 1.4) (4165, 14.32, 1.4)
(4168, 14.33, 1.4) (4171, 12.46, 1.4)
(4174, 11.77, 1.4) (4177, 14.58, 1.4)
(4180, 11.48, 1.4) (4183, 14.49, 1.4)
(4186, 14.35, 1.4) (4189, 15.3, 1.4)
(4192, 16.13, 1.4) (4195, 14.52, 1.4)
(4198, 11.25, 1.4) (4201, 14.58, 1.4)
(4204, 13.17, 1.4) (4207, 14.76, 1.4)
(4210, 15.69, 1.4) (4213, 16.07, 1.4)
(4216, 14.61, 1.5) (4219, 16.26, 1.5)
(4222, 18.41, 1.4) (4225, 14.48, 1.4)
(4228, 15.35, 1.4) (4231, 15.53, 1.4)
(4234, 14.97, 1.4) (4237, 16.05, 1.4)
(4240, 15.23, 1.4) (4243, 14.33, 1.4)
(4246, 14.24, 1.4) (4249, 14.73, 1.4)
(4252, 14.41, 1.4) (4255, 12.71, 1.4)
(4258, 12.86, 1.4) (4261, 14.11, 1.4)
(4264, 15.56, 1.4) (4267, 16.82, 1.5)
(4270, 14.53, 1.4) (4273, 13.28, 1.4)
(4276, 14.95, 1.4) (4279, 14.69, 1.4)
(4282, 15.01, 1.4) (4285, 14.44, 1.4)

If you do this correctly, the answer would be 4192 angstrom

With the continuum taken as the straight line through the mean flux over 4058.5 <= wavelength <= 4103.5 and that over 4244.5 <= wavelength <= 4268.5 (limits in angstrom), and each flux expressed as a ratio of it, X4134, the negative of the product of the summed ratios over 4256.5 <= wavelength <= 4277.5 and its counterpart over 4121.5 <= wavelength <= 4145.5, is -57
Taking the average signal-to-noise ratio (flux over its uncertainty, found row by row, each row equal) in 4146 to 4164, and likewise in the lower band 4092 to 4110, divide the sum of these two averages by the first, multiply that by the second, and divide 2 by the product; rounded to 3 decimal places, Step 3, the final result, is 0.107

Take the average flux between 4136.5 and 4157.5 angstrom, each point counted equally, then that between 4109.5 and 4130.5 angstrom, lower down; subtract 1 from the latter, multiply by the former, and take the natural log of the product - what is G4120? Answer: 5.21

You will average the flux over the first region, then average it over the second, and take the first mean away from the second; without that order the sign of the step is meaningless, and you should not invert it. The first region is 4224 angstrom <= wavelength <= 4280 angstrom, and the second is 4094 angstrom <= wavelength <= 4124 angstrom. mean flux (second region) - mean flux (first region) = -0.5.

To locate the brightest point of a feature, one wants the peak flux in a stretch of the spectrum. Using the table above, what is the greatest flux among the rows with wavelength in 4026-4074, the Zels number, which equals 16.5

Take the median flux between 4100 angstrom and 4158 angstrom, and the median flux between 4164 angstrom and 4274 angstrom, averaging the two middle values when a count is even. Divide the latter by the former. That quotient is 1.044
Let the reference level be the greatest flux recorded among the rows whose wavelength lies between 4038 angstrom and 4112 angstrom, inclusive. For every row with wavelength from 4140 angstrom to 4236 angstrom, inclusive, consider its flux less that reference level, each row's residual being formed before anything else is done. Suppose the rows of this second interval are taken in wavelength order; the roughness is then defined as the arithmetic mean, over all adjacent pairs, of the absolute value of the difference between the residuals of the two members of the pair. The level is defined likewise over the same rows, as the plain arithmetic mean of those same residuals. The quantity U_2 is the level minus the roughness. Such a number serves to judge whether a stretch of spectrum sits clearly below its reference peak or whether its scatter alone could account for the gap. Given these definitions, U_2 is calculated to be -4.0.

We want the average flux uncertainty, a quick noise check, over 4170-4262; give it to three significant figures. 1.41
